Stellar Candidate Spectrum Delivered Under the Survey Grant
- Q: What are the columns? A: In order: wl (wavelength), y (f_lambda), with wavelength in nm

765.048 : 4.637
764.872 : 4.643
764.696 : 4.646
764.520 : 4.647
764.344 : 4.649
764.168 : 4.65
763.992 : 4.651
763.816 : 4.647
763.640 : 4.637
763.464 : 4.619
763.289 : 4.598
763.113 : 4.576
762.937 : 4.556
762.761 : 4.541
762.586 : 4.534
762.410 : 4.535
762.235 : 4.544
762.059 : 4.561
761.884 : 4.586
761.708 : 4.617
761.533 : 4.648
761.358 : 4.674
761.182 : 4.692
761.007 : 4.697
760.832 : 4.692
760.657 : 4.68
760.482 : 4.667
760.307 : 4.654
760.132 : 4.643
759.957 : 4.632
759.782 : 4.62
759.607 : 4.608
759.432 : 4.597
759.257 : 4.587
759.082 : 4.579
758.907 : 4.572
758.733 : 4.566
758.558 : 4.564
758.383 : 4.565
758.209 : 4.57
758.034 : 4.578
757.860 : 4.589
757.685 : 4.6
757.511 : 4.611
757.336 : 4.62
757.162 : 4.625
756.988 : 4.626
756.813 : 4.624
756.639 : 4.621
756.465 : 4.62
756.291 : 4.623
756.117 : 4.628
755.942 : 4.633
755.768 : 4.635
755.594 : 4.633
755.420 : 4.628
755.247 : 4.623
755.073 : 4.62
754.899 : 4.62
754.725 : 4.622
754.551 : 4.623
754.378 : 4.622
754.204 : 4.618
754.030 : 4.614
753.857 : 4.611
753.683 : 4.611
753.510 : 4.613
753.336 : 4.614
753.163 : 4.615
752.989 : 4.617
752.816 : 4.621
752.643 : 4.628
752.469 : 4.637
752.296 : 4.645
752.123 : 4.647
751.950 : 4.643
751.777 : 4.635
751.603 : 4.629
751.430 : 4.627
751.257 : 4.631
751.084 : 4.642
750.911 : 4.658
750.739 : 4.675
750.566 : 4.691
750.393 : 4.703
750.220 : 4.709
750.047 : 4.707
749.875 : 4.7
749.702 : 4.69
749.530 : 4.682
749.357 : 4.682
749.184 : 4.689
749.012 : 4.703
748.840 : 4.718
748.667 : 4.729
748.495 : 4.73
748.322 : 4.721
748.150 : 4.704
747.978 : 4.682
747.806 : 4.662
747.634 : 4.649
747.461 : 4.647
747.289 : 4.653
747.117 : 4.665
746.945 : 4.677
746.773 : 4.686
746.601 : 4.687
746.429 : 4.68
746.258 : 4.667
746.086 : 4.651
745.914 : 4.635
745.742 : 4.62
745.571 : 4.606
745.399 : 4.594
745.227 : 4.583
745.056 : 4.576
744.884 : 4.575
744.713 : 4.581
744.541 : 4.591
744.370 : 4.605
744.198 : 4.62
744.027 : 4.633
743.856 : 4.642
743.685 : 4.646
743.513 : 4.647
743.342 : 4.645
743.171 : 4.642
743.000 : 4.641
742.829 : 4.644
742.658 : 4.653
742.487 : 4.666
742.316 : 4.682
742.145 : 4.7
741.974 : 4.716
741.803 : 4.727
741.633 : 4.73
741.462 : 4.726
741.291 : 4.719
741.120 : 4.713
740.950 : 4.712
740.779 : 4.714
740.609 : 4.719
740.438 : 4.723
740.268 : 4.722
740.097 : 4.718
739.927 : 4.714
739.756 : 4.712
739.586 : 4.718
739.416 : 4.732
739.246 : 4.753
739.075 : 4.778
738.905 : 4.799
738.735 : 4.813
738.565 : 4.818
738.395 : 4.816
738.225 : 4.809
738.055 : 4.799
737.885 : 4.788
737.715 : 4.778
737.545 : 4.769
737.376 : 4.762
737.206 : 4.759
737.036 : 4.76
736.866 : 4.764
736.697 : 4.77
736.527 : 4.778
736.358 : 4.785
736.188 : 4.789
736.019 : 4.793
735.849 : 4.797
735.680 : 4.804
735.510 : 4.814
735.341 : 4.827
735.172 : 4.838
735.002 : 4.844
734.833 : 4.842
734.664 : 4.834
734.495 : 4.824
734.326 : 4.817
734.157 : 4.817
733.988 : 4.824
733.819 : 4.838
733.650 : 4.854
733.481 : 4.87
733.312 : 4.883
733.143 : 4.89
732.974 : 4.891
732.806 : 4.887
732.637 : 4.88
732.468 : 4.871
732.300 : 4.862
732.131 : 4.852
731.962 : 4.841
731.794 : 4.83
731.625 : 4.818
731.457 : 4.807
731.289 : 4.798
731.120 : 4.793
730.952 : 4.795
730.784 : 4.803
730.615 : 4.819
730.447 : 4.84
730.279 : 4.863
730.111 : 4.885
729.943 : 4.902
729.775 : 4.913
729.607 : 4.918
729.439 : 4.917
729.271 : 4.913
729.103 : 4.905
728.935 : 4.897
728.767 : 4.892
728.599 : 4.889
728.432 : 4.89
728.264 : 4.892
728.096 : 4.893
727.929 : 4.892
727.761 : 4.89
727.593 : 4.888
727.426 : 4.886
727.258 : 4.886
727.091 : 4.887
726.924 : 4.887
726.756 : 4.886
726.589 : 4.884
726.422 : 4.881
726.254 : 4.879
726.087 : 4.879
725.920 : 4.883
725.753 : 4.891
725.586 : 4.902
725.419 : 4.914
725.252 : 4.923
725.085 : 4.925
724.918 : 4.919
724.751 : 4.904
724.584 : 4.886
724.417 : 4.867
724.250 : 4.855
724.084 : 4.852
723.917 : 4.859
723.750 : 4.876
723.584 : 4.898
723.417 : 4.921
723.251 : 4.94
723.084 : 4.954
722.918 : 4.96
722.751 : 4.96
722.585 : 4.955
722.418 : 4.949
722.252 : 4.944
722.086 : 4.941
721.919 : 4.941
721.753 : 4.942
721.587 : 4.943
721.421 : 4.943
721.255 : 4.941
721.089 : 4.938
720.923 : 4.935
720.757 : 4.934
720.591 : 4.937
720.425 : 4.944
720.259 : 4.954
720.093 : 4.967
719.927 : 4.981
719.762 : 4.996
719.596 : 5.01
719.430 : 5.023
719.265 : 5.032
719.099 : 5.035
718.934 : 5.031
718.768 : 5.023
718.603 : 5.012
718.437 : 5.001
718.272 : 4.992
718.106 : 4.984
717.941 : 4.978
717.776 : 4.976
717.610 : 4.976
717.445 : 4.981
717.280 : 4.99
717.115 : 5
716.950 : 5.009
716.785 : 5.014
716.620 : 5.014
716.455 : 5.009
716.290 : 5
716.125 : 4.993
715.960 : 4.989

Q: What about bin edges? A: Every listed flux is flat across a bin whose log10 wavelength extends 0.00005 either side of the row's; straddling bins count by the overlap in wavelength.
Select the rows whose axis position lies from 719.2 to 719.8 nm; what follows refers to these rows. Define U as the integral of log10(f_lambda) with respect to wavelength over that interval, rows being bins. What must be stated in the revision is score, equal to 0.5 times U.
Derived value 0.21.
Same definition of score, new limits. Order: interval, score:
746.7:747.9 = 0.40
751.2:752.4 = 0.40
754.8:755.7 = 0.30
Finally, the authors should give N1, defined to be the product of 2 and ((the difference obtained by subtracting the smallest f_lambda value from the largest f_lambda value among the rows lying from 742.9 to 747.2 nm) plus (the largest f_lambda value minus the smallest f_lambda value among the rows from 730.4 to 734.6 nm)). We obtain 0.420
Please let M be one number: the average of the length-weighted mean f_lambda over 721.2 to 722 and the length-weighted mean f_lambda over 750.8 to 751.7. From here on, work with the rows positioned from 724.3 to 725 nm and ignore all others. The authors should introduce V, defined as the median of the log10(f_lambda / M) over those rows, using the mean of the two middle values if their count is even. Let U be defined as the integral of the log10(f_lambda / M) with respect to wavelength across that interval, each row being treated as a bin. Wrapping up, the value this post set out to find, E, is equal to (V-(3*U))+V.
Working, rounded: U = 0.006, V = 0.009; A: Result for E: 0.000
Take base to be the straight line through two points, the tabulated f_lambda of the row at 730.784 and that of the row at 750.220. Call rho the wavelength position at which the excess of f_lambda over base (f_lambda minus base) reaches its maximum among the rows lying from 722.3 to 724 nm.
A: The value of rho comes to 722.918 nm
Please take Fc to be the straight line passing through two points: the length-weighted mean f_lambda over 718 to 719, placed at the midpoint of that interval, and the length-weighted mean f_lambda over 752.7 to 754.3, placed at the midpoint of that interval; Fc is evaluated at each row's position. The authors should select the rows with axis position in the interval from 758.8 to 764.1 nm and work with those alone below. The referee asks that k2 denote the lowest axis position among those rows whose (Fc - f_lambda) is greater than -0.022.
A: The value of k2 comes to 758.907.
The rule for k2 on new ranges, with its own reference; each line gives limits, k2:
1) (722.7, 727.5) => 722.751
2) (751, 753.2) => 751.084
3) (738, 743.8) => 738.055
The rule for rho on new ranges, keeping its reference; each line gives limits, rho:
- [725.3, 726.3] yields 725.419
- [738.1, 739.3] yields 738.565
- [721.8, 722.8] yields 722.751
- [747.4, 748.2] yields 748.150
